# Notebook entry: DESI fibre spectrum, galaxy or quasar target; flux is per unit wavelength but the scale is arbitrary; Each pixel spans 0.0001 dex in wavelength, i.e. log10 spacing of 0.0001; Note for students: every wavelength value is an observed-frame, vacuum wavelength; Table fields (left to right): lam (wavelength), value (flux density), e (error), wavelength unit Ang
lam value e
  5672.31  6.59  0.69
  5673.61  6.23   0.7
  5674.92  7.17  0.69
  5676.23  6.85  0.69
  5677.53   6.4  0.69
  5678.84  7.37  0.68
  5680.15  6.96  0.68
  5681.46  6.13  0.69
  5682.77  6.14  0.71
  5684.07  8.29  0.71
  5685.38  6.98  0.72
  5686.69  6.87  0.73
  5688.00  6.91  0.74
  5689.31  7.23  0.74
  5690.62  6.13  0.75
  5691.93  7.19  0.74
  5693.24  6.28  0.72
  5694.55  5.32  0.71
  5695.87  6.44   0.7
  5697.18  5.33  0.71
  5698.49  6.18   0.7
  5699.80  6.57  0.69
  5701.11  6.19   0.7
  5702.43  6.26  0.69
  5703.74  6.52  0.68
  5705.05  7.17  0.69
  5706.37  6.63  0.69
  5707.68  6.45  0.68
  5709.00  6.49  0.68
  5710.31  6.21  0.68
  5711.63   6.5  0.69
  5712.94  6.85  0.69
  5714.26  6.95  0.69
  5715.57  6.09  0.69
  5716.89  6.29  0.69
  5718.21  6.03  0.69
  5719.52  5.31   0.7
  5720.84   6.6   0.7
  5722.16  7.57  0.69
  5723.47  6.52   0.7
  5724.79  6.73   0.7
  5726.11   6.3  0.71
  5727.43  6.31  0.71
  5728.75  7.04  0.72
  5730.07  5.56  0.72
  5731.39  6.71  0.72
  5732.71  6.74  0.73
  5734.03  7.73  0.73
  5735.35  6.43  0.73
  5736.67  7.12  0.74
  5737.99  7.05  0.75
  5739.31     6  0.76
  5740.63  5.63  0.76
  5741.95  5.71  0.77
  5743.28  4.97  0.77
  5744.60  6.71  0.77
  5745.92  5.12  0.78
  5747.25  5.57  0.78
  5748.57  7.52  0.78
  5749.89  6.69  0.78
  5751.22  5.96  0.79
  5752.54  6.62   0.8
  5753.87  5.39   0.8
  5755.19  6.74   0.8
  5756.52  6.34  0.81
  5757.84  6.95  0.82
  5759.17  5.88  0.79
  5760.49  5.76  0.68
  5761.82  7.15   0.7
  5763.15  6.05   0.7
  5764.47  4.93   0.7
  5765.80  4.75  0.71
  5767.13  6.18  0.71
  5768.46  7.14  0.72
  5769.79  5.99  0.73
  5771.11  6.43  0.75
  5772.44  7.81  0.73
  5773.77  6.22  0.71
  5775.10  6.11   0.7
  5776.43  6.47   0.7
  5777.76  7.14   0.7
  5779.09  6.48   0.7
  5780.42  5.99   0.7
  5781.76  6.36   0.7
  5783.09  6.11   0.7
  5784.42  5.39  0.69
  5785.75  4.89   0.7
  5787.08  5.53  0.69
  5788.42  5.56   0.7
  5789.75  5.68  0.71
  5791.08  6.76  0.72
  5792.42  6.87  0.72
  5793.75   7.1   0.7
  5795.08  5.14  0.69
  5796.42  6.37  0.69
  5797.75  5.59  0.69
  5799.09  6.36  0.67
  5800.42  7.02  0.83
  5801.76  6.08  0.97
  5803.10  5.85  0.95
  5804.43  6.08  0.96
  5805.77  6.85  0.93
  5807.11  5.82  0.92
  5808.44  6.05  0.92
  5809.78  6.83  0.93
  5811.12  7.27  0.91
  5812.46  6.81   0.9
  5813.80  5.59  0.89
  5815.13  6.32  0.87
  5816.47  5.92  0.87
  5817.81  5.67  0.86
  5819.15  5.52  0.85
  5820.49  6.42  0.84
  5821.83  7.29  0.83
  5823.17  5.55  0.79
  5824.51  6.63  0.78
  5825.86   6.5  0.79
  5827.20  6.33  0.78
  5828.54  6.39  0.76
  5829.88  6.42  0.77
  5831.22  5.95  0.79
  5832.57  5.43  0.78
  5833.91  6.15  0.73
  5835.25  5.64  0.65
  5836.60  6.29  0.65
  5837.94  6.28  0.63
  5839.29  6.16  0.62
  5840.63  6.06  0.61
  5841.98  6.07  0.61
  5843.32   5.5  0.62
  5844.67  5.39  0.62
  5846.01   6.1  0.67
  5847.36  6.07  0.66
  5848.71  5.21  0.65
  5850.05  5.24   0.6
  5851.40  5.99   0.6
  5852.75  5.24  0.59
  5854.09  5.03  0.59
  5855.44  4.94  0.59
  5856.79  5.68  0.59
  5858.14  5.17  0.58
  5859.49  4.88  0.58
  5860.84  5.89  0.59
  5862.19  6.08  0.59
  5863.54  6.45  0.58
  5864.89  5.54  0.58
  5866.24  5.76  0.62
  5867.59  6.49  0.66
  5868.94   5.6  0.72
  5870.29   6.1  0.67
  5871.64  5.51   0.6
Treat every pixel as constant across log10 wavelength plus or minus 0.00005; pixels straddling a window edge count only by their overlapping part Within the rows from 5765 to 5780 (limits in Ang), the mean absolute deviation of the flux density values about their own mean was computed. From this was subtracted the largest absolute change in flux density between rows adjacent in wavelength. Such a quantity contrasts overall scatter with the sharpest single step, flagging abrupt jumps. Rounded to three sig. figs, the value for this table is -1.06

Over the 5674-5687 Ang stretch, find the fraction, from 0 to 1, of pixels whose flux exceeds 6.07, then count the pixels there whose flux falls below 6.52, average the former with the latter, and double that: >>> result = 4.0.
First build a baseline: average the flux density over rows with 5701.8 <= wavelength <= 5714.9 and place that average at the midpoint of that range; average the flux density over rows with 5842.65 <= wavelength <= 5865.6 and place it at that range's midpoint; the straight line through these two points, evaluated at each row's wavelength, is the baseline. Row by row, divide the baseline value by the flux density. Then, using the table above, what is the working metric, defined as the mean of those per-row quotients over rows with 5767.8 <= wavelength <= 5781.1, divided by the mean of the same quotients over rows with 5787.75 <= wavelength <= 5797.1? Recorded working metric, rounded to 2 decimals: 0.96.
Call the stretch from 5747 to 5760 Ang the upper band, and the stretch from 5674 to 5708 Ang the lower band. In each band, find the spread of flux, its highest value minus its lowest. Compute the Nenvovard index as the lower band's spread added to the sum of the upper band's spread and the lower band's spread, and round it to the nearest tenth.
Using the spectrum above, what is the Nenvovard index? 8.1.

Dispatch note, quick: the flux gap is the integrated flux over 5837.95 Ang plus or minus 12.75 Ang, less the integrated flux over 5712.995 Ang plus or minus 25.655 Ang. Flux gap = -182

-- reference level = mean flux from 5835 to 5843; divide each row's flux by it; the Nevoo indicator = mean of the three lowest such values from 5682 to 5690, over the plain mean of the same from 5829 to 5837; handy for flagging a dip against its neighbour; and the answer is 1.11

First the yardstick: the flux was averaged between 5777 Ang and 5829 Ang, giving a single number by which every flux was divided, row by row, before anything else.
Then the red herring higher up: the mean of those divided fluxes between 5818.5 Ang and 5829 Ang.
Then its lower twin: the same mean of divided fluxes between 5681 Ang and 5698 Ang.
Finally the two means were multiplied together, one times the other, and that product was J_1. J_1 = 1.08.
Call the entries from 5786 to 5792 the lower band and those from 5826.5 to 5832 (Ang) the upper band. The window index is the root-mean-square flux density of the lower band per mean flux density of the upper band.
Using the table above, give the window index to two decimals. 0.94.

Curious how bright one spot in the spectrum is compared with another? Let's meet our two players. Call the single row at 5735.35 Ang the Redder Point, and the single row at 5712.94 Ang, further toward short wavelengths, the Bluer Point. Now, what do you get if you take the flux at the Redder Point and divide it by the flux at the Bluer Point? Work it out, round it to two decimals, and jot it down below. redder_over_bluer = 0.94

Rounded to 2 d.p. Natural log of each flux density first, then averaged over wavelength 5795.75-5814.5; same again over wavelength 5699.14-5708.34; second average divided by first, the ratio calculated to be 1.02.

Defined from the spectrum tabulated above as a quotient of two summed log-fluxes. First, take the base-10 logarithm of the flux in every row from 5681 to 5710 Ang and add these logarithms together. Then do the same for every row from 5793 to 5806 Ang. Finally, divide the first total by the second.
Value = 2.3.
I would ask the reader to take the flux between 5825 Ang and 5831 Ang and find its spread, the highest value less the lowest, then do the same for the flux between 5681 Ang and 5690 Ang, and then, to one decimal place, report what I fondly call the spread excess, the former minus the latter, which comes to -2.0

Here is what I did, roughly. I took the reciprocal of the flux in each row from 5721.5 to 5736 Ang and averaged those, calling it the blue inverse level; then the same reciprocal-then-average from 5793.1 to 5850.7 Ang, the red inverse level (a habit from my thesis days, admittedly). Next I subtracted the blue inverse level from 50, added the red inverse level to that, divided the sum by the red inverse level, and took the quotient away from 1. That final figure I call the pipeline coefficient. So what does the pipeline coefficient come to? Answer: -303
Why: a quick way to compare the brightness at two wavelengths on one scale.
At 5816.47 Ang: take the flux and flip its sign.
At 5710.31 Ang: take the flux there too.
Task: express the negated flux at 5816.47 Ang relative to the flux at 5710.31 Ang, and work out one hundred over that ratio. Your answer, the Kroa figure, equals -105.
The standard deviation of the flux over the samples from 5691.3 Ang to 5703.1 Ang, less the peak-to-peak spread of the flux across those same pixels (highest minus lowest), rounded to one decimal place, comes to -1.3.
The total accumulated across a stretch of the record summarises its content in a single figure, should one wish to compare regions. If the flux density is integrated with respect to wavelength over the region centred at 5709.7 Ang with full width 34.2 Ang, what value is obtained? 218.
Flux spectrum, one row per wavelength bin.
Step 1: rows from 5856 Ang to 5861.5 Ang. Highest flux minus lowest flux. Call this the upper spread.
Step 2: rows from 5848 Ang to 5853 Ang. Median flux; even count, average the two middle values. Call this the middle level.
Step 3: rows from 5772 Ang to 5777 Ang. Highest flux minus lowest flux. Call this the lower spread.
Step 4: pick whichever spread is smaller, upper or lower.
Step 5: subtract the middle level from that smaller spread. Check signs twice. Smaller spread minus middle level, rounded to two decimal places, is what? -4.23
